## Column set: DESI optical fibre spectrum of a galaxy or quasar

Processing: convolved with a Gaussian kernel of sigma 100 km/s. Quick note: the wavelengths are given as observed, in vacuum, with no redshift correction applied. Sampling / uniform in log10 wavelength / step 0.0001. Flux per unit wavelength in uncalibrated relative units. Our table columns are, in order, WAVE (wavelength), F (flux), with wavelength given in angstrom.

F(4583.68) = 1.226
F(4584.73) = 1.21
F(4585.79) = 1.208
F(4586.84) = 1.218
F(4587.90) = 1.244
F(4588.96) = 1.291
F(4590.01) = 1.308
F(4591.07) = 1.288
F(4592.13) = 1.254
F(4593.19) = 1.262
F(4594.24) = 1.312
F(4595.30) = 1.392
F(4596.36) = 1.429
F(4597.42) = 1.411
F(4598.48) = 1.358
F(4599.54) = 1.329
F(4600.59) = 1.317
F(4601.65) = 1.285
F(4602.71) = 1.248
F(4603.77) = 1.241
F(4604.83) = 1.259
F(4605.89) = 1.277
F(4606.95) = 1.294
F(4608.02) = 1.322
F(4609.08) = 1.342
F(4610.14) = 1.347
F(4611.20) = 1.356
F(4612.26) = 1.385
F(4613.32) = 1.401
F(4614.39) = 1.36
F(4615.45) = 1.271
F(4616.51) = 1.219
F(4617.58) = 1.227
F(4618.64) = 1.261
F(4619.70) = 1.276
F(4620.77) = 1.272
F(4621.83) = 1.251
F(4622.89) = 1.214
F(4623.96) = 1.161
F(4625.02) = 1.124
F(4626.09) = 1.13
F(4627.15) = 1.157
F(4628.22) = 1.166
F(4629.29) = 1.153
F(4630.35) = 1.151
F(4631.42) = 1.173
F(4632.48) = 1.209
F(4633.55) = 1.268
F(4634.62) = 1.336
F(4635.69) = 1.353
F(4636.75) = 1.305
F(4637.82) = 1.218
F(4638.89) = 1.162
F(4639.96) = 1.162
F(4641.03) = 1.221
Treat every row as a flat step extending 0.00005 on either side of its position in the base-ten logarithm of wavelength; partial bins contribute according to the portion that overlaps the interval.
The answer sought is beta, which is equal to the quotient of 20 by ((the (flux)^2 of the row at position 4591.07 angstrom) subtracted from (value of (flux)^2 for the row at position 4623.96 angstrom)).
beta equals -64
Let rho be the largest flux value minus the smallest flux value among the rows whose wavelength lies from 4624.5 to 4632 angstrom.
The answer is 0.05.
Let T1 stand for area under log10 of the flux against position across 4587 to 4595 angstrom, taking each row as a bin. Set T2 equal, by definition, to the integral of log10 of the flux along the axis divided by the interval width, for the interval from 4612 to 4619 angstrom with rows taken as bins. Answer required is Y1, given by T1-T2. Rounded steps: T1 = 0.86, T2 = 0.114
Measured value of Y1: 0.74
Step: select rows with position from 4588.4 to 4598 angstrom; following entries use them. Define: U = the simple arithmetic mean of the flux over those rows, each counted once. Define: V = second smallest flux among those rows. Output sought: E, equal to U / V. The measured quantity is 1.05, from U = 1.33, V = 1.262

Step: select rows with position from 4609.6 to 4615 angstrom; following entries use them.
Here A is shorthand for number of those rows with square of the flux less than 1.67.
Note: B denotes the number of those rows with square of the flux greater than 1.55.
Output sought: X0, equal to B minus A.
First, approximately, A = 0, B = 5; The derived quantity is 5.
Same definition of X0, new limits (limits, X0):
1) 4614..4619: -1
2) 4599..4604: 1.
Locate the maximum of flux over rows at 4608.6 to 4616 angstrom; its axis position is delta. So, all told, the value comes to 4613.32 angstrom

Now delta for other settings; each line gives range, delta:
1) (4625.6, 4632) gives 4631.42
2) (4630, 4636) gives 4635.69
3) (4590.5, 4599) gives 4596.36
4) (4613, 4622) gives 4613.32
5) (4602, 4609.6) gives 4609.08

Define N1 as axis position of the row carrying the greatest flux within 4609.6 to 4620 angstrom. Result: 4613.32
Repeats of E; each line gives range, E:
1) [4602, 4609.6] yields 1.03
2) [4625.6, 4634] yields 1.02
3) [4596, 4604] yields 1.06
